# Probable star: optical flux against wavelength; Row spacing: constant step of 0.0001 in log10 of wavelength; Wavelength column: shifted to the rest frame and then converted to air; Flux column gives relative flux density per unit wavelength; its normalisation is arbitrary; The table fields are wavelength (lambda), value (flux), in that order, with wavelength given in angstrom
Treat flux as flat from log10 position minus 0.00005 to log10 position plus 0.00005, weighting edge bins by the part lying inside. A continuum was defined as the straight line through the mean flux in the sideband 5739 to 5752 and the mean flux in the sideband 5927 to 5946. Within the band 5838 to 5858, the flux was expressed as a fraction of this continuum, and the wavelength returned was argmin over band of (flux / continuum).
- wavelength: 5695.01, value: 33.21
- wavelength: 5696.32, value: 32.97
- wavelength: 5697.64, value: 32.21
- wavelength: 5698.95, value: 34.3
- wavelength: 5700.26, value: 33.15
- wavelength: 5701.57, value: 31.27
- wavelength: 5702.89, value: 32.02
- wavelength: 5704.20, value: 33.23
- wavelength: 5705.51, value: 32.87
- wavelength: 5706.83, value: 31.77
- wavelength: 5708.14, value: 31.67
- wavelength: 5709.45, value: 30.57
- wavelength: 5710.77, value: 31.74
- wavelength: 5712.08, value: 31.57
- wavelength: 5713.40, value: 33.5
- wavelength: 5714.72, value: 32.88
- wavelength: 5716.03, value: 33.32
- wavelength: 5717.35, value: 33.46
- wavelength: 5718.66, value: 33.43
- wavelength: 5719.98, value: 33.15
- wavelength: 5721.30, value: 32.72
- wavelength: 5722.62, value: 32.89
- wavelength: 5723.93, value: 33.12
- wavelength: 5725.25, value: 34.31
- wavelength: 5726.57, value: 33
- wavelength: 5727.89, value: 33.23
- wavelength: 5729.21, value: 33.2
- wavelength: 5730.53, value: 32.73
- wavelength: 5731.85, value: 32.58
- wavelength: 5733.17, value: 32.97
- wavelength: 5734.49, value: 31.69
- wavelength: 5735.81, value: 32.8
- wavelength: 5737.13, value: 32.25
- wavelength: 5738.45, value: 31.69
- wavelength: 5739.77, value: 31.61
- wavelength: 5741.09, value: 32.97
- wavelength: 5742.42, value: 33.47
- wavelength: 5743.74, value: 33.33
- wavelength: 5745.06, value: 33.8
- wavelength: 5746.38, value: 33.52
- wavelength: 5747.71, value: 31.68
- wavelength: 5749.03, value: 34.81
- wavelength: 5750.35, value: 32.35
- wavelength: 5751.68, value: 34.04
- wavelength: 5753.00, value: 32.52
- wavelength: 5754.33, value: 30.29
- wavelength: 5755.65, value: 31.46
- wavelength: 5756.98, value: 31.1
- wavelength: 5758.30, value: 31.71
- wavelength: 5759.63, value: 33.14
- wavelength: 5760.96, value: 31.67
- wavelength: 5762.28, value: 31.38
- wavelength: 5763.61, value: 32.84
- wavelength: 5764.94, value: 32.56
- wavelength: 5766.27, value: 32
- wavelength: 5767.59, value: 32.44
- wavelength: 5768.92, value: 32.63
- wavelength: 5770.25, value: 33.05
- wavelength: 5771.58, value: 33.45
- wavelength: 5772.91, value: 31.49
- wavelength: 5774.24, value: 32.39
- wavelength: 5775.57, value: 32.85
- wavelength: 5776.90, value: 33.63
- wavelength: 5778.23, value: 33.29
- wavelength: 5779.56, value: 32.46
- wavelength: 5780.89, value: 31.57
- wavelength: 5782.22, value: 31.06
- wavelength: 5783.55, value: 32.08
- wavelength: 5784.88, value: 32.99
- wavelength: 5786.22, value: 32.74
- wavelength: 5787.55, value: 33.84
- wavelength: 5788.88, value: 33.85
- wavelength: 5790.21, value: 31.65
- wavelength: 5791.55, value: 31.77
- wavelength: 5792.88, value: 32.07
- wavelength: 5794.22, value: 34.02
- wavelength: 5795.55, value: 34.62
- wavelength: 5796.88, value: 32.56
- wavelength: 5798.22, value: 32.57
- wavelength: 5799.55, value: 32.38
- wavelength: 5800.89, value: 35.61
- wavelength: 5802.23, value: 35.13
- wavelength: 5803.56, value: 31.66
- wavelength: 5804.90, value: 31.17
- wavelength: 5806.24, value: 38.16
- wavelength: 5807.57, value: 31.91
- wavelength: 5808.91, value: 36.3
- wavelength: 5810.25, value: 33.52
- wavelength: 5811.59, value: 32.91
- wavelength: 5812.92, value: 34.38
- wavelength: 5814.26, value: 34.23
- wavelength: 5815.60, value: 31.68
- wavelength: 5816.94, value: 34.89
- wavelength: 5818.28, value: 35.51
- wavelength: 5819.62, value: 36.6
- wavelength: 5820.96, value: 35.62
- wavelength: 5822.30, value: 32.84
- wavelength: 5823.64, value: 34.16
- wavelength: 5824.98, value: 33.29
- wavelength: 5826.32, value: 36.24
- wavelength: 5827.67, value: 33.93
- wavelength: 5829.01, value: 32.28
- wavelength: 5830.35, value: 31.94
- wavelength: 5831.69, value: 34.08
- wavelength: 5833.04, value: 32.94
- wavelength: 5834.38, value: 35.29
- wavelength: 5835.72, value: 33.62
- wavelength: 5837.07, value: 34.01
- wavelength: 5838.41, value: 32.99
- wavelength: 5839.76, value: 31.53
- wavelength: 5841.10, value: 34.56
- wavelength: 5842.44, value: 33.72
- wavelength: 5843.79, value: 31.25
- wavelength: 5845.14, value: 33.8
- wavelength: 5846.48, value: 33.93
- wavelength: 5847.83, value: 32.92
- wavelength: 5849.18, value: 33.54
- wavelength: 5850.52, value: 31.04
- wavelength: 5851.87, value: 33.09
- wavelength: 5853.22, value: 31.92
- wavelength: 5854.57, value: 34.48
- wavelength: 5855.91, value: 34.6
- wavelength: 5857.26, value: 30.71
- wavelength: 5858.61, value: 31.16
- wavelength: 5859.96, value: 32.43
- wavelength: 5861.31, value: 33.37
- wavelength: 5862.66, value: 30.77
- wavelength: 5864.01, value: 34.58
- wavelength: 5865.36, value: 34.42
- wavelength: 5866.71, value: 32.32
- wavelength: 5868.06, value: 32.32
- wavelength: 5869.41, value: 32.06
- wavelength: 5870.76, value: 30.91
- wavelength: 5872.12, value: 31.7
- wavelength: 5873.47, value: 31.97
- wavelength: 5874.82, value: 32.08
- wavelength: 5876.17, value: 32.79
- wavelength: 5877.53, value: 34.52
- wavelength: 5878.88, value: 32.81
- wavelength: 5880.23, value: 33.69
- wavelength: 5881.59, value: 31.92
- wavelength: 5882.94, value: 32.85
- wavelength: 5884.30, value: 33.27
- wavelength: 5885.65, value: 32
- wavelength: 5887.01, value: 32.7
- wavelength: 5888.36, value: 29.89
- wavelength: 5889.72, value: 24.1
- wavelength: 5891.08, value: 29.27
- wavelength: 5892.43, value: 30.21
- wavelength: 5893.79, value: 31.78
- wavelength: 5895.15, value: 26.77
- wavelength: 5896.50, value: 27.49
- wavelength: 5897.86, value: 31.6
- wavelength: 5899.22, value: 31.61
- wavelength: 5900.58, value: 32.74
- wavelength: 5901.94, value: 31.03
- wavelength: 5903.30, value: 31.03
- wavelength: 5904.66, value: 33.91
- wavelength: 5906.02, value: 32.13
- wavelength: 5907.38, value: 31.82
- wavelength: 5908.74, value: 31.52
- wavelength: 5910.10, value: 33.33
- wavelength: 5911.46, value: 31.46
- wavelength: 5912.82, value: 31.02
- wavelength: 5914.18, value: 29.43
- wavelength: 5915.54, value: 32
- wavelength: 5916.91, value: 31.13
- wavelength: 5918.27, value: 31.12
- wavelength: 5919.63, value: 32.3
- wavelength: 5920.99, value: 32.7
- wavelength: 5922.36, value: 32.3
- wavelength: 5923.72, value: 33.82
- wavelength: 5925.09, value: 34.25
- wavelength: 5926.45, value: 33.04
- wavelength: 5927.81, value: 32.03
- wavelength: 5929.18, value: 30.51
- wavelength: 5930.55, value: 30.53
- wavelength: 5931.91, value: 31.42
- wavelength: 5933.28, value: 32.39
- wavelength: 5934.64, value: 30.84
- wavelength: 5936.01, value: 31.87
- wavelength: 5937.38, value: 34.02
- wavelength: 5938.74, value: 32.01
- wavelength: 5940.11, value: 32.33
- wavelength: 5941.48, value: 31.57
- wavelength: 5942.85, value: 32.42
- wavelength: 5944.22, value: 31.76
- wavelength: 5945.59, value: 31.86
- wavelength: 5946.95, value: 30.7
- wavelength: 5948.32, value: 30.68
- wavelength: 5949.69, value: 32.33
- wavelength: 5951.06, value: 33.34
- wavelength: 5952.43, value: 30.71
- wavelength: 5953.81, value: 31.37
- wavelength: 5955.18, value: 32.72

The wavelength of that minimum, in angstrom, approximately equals 5857.26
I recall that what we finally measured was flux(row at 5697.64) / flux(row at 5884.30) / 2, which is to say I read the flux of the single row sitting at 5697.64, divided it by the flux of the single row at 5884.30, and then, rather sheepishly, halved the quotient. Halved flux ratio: 0.484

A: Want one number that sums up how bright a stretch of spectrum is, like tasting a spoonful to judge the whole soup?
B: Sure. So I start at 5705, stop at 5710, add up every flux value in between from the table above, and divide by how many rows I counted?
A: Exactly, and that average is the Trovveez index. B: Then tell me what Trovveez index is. 31.7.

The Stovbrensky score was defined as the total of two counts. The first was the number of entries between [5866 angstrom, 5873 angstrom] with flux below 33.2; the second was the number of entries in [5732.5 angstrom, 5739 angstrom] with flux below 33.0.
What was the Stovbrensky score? 10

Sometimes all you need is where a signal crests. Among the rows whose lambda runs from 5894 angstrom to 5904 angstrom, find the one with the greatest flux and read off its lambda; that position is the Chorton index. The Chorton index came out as 5900.58 angstrom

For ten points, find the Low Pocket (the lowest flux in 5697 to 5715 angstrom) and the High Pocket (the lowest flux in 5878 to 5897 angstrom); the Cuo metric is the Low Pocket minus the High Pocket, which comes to 6.5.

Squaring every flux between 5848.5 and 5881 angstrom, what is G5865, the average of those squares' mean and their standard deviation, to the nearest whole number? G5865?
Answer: 575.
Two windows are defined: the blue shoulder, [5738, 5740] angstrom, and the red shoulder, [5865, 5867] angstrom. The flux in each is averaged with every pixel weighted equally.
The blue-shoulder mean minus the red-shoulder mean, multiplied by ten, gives -17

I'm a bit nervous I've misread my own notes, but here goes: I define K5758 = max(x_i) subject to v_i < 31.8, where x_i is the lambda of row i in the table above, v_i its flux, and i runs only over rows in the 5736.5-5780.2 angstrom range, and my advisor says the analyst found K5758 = 5772.91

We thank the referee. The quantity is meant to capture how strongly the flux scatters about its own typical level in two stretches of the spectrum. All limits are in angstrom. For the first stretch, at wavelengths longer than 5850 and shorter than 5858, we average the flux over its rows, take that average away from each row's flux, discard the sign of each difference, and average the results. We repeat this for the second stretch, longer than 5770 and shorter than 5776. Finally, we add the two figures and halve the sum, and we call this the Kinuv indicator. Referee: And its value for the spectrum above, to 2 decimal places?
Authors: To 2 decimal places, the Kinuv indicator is 0.99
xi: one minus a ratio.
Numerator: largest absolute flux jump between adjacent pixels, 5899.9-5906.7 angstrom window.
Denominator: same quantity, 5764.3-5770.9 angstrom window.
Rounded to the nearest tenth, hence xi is -4.1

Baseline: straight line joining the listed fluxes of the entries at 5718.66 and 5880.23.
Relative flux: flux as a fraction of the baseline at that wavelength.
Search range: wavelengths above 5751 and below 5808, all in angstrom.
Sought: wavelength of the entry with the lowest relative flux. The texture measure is 5754.33 angstrom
